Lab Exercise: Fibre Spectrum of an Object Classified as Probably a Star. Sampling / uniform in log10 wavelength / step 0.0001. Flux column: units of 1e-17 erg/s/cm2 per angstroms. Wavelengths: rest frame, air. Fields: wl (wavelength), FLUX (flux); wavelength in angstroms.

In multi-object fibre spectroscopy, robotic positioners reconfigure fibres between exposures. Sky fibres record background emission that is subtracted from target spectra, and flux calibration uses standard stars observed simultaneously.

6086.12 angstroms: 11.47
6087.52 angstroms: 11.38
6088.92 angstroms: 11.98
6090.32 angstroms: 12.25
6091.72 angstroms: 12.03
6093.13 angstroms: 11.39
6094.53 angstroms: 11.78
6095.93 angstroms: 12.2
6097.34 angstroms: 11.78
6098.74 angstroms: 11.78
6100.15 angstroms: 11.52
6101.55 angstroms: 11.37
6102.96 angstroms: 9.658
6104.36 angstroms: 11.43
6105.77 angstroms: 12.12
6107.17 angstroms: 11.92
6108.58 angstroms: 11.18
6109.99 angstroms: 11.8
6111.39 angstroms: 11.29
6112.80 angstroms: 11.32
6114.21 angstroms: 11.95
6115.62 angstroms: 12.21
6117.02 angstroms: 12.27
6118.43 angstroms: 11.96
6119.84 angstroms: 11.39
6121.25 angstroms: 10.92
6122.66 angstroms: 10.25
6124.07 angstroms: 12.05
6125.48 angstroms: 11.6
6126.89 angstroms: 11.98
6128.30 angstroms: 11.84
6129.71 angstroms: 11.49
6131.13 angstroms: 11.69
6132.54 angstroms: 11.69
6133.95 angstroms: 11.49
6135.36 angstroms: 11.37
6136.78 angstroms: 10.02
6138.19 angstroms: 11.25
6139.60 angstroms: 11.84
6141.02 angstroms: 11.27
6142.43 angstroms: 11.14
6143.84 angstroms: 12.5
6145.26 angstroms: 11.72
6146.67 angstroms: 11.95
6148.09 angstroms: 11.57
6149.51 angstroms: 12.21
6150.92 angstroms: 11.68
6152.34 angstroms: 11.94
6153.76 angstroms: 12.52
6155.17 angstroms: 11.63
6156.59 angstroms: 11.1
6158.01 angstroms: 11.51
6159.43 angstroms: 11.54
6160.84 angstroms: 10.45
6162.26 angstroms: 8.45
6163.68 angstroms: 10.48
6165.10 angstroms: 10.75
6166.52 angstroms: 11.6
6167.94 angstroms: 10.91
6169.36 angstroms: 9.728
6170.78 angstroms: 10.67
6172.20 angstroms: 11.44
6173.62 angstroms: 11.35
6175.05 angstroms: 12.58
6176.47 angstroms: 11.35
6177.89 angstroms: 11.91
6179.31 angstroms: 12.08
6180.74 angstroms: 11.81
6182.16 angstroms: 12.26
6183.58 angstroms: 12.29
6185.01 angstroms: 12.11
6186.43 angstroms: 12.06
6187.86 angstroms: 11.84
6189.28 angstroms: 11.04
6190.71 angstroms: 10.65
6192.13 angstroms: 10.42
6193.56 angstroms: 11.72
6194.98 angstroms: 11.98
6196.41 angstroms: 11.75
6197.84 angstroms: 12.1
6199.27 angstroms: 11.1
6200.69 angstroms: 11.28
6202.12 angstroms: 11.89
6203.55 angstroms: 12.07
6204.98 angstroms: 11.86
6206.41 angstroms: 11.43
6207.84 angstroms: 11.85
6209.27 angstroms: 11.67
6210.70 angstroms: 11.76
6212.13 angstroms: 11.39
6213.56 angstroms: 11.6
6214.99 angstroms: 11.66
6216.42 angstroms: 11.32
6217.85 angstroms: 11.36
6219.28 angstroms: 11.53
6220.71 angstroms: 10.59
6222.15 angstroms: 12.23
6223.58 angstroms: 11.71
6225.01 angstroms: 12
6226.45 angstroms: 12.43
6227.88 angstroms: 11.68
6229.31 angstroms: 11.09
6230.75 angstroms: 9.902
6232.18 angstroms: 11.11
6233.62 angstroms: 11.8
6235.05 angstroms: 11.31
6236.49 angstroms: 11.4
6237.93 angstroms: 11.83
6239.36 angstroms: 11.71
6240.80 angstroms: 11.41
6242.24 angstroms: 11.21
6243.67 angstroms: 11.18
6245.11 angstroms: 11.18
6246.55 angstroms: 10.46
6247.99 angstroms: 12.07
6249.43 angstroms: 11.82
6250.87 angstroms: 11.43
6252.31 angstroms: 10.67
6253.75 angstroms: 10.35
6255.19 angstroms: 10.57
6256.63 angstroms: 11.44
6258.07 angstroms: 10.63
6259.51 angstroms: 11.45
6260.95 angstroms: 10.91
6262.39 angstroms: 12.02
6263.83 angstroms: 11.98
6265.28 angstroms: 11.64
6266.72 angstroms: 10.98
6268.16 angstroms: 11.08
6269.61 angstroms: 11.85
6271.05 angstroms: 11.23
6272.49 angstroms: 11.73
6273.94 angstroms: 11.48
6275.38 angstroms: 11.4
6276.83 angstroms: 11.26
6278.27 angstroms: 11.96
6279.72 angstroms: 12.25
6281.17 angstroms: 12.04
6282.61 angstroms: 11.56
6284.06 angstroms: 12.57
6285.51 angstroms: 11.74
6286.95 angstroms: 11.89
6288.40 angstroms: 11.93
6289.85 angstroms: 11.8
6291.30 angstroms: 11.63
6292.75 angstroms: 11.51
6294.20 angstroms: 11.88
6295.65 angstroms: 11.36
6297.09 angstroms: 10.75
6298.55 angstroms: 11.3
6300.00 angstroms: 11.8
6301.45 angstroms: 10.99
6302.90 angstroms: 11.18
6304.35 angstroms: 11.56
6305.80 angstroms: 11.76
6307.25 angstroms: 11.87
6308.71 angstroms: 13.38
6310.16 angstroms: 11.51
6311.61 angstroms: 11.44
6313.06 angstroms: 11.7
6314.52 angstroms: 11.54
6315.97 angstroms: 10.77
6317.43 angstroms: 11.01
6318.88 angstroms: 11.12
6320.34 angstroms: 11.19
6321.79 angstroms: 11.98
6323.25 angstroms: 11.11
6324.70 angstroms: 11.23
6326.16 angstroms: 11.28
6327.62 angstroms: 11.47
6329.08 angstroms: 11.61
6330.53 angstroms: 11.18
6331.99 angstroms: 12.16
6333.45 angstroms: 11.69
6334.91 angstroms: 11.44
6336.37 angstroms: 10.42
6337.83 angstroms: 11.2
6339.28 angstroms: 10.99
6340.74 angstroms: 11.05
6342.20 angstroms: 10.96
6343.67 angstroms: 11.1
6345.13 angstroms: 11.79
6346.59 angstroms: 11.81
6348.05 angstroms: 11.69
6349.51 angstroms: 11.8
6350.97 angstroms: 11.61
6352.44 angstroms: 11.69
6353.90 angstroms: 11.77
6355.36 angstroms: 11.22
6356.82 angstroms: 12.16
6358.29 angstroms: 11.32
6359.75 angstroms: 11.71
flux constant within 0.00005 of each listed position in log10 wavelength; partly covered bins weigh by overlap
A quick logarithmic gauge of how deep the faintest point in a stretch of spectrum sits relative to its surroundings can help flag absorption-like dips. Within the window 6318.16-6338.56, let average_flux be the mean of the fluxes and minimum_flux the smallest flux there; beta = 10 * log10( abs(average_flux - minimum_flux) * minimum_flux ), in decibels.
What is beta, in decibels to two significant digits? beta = 9.9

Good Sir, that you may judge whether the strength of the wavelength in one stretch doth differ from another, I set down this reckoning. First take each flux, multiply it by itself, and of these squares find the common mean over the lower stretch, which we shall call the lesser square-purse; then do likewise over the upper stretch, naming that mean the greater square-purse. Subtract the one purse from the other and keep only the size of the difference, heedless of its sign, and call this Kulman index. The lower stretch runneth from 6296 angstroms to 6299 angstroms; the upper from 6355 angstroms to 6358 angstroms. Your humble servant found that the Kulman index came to 15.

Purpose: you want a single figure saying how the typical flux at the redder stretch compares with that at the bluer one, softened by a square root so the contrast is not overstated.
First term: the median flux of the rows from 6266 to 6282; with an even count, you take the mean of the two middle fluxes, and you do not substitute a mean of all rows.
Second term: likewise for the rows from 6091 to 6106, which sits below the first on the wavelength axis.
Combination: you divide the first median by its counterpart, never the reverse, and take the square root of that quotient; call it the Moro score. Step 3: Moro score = 0.99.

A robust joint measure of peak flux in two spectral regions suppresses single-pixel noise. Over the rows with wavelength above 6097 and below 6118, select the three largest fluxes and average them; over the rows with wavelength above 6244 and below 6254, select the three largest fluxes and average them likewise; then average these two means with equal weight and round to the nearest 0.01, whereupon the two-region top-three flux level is 11.99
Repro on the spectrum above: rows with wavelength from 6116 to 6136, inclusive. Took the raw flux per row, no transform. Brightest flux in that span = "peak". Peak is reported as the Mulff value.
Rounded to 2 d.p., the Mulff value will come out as 12.27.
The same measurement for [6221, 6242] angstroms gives 12.43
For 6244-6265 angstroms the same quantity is 12.07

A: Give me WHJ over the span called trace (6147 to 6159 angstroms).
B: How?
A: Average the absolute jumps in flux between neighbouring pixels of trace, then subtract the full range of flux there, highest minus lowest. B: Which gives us -0.87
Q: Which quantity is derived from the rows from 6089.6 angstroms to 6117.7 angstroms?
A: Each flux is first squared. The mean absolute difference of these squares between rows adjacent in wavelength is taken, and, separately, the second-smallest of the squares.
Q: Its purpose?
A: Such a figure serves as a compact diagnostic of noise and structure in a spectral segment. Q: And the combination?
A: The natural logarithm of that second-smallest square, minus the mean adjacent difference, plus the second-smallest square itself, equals 118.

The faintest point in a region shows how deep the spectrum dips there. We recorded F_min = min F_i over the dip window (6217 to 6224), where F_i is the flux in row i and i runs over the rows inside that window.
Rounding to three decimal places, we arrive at 10.590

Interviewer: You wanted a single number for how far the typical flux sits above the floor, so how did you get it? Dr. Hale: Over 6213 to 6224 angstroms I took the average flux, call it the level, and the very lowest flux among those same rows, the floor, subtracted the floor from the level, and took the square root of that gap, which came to 0.95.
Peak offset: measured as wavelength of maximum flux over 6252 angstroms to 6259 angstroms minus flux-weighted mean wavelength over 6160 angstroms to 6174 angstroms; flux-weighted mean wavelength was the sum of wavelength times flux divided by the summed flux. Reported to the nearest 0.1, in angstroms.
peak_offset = 89.2 angstroms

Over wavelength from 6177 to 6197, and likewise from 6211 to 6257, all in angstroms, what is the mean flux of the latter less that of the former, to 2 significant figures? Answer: -0.35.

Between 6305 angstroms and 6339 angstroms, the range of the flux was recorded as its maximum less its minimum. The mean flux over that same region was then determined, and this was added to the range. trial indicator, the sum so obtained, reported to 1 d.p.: 14.4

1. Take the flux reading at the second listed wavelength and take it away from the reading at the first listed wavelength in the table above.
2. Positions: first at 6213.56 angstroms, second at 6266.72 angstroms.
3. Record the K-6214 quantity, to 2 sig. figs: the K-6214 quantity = 0.62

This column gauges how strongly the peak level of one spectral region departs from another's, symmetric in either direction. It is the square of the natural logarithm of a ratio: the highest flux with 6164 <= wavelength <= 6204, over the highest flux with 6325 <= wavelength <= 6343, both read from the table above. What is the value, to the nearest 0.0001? 0.0012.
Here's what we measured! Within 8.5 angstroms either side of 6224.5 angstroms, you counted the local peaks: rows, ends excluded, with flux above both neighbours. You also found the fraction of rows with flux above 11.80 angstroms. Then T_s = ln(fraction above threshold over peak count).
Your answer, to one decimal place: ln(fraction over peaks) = -2.5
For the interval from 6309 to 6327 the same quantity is -3.2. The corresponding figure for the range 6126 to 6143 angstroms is -1.4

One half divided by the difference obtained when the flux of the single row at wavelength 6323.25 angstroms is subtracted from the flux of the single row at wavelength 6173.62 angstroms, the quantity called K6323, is 2.1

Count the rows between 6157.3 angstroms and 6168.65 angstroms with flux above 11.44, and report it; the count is 3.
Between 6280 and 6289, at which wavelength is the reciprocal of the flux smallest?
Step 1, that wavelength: 6284.06 angstroms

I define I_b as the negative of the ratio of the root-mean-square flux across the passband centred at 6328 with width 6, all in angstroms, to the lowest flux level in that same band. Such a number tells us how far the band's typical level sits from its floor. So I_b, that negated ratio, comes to -1.02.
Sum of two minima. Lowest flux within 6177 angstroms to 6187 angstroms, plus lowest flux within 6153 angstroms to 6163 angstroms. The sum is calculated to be 20.26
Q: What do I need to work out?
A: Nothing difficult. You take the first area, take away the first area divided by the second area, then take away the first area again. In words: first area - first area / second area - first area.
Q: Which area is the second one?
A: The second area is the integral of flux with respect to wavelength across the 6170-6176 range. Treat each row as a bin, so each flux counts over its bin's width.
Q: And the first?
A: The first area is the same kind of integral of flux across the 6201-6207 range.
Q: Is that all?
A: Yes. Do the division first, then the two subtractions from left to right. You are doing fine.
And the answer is -1.03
